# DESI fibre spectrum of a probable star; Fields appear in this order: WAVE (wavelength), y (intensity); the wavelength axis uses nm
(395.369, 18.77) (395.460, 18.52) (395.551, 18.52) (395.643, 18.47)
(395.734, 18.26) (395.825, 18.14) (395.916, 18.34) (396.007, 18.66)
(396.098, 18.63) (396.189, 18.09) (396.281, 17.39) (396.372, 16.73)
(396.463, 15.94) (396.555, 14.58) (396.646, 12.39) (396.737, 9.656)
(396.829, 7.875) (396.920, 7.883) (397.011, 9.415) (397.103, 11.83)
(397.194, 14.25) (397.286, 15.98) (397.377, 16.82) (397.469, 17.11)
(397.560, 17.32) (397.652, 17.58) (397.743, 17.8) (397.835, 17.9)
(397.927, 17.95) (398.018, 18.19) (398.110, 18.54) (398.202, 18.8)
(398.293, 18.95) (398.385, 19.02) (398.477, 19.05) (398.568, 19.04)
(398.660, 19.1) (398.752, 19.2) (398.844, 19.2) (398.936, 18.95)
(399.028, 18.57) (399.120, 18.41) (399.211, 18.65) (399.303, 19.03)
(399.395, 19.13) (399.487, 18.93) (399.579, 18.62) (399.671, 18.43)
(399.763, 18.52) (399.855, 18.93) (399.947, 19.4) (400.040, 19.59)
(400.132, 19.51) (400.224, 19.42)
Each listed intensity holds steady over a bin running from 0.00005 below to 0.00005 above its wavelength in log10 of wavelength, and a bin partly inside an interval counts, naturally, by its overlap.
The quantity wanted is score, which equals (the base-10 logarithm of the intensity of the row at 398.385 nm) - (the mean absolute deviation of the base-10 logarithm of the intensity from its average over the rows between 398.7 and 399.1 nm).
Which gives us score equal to 1.27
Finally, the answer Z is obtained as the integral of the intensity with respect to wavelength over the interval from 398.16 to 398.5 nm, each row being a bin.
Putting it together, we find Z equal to 6.45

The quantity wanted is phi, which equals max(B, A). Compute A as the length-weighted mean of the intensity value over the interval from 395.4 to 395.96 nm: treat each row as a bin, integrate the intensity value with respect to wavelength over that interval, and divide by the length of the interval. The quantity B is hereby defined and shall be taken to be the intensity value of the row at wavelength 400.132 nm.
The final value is 19.5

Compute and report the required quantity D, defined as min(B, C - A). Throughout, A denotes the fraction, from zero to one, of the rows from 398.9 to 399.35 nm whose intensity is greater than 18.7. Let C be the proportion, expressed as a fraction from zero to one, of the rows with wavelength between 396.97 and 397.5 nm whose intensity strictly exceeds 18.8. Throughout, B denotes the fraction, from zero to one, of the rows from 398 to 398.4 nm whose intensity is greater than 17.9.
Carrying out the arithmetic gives -0.4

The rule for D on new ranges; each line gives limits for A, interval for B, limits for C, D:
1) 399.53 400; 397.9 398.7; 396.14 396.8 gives -0.4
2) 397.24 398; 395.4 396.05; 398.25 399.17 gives 0.8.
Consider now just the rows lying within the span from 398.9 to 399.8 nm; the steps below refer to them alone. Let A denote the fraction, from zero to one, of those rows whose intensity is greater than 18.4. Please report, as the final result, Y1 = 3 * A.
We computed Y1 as 3.0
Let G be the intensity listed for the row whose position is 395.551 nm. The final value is 18.52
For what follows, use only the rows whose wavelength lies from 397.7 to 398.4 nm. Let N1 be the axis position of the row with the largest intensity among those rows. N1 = 398.385 nm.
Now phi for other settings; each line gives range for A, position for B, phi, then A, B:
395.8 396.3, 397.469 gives 18.3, 18.3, 17.11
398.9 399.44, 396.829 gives 18.8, 18.8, 7.875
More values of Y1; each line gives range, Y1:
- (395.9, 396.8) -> 0.6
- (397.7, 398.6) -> 1.8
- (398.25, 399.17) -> 3.0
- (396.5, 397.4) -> 0.0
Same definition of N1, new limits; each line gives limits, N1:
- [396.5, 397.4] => 397.377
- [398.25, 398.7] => 398.660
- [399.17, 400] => 399.947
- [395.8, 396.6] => 396.007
